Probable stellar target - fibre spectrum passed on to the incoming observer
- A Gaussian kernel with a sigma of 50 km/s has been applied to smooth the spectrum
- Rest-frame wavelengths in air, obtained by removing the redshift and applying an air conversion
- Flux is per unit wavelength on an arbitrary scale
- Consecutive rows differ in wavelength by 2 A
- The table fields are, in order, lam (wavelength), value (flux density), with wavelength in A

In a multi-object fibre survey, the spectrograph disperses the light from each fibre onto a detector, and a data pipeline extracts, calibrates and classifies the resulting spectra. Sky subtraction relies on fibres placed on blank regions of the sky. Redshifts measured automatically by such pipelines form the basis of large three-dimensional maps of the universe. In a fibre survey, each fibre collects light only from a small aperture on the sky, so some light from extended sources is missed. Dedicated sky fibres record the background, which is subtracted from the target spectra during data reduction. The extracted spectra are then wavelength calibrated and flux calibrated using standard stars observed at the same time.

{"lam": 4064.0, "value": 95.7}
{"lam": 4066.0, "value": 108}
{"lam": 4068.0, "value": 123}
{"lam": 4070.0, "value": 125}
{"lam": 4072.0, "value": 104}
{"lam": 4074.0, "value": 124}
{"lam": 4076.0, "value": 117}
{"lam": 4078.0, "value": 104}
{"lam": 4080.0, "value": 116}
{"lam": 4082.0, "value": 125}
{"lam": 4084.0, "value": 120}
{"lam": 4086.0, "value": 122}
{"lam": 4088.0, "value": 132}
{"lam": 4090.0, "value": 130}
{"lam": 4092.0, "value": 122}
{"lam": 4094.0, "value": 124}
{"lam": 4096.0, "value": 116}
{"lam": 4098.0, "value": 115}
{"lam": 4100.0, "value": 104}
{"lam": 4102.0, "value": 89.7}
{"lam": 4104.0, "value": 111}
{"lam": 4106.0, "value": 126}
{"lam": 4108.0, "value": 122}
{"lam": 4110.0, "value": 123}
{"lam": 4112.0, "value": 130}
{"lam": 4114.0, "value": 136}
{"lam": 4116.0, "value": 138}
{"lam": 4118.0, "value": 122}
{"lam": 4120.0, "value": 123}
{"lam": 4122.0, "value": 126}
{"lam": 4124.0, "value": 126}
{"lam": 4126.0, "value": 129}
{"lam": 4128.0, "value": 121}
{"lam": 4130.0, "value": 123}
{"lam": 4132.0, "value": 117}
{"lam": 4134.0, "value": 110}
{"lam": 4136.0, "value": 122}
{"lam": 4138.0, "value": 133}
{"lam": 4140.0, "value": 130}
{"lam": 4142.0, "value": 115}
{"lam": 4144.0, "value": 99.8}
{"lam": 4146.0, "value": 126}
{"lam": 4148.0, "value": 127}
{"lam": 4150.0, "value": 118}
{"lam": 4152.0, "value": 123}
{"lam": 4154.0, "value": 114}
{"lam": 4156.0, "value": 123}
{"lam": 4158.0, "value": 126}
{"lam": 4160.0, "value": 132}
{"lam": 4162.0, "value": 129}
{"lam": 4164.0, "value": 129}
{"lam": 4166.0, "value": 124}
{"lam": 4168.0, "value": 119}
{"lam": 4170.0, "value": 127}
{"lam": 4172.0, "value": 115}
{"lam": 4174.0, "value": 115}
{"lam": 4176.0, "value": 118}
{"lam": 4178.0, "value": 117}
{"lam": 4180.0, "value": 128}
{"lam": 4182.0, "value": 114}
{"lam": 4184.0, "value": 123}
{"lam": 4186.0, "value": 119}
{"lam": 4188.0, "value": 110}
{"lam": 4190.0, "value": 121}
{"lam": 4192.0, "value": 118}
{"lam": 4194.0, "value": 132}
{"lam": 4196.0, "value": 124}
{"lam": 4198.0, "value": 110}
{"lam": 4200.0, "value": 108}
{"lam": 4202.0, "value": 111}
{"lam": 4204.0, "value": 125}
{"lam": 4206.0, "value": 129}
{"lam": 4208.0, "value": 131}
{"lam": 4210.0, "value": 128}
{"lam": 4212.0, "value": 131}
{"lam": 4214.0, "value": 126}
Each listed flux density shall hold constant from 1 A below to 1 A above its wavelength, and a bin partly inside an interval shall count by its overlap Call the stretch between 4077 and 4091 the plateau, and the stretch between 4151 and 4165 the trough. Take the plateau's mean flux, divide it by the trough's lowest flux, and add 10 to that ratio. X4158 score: 11.1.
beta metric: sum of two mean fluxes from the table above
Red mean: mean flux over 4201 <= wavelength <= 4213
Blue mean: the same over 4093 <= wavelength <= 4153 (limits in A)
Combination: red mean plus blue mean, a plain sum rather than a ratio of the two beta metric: 247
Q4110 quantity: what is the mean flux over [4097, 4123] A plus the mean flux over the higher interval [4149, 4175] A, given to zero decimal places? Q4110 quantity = 243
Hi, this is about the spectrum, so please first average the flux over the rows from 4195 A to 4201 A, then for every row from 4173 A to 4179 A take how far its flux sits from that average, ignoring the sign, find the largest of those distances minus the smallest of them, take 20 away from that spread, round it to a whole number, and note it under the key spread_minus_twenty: -17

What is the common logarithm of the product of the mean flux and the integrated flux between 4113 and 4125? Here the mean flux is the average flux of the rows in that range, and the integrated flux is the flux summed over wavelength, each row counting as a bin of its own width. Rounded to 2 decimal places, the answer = 5.30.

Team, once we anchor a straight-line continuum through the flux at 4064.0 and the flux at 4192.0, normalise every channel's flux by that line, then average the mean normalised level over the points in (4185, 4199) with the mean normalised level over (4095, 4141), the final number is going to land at 1.08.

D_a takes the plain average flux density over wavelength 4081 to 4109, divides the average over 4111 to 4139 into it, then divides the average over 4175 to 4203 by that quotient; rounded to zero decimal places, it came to 125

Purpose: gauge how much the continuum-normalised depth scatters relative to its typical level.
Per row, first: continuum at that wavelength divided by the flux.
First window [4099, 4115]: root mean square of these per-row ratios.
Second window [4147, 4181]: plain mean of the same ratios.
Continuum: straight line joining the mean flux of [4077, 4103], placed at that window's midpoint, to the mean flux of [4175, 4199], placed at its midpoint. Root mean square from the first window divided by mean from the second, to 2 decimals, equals 1.05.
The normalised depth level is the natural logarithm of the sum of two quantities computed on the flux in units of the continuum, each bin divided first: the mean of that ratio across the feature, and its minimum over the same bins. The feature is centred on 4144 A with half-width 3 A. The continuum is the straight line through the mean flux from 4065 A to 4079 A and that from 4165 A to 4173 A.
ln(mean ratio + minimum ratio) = 0.58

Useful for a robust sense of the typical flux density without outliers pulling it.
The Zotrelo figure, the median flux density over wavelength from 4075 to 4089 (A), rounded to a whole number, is 120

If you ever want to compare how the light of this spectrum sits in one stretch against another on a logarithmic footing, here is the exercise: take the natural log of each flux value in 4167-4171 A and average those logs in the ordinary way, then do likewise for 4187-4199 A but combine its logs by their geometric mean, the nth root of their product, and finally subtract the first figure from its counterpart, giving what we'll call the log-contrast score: -0.03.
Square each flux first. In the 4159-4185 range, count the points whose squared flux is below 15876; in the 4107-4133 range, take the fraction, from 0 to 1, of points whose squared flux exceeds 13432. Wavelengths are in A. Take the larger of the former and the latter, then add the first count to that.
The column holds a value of 16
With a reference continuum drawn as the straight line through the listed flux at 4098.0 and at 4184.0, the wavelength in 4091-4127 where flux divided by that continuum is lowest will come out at 4102.0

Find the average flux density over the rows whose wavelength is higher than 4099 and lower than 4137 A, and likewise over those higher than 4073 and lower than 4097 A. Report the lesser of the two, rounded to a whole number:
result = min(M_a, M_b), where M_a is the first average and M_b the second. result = 121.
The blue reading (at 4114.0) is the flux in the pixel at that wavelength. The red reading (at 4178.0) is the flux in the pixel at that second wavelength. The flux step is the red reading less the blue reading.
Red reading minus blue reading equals -19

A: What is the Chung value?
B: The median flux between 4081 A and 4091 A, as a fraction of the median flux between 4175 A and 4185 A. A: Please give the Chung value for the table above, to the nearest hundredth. 1.06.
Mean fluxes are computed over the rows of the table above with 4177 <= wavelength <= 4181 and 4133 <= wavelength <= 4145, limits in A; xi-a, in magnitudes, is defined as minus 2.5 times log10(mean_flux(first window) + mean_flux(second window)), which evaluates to -5.95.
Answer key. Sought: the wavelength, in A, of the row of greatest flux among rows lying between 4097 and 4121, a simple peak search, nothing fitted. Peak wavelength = 4116.0 A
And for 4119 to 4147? 4138.0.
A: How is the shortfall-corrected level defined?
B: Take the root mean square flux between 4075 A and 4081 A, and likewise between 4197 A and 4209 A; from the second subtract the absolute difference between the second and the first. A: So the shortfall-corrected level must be 112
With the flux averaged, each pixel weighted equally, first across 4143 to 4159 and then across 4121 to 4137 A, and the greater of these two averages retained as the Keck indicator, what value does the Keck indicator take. 122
